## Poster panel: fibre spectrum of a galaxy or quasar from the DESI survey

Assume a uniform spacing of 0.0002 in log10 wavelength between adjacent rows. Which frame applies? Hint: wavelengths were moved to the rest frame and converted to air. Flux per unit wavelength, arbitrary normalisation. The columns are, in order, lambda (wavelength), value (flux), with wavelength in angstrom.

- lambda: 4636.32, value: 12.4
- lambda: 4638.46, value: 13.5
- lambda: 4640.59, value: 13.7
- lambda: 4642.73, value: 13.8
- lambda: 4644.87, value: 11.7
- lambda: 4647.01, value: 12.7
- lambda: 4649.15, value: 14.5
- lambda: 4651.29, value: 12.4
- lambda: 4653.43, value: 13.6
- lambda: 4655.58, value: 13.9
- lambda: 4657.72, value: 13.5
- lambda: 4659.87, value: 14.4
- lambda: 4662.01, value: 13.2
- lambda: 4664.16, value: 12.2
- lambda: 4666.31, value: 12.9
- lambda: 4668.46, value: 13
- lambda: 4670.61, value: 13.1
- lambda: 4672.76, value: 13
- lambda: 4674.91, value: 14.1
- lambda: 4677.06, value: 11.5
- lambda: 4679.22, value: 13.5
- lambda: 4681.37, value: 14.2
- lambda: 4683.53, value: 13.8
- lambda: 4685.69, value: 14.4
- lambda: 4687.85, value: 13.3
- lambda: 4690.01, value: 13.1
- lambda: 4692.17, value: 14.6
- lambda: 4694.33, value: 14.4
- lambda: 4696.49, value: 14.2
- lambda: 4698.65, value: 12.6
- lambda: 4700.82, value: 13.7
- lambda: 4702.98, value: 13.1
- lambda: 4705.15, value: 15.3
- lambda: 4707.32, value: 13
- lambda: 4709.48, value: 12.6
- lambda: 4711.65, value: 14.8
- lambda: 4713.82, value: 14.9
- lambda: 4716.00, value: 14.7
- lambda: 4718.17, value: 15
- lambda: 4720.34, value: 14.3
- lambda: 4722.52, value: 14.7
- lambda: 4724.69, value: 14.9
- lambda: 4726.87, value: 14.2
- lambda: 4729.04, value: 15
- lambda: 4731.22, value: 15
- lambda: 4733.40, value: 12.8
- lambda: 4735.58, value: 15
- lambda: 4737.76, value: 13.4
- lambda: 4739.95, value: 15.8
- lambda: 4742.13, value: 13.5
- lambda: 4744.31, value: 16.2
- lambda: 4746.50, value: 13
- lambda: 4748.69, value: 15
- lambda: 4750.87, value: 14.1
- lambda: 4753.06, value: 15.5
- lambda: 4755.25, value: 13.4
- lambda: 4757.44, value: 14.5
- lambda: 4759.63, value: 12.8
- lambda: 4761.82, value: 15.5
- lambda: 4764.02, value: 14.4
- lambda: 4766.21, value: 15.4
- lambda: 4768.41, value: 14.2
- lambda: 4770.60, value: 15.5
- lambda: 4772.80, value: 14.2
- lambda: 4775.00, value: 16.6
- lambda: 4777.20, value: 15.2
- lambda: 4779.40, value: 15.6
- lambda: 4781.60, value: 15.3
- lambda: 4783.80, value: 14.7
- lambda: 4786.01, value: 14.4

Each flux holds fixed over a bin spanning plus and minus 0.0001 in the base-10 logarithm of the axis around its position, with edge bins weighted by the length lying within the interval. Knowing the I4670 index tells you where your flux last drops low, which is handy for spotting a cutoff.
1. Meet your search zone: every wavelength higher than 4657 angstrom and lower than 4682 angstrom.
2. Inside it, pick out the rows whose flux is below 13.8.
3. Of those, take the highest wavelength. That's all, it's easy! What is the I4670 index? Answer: 4679.22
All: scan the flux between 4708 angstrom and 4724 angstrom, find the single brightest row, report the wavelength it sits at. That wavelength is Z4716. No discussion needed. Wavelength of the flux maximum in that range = 4718.17 angstrom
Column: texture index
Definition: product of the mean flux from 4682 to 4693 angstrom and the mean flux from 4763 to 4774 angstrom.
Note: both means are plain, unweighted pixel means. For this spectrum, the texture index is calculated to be 204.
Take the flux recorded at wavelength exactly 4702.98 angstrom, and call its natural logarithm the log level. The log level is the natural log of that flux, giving 2.57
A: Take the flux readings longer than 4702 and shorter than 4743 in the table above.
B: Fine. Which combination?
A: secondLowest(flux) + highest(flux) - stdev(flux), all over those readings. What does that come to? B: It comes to 27.7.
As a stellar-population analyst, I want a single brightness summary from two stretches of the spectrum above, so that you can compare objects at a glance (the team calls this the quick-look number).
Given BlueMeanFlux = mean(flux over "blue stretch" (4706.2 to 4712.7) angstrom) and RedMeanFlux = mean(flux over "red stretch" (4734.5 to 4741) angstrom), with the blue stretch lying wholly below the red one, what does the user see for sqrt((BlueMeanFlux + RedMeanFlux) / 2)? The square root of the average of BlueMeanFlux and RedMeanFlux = 3.75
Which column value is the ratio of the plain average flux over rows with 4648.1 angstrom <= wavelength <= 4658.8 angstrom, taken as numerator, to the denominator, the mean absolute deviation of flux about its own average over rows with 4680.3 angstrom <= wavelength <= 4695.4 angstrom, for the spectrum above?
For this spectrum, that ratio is 28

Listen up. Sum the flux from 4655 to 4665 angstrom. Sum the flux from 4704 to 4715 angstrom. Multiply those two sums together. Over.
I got 4744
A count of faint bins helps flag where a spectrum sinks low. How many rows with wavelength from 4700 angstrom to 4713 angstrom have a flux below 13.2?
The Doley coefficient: 3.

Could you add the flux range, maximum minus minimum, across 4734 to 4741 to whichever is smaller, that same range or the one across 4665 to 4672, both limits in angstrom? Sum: 2.60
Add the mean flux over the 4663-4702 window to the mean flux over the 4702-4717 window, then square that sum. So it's 755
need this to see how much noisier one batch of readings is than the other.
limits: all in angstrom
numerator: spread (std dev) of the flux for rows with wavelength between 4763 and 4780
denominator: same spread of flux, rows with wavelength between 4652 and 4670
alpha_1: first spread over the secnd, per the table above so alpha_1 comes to 1.24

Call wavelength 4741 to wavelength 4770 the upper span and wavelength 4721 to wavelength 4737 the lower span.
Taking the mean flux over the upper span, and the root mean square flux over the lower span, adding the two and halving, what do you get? 14.5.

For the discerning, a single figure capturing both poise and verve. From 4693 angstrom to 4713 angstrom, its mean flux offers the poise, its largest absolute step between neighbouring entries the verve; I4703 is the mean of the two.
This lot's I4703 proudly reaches 8.0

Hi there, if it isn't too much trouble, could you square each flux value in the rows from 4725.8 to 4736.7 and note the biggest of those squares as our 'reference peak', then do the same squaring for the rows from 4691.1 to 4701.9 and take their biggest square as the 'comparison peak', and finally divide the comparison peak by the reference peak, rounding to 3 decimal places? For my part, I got 0.947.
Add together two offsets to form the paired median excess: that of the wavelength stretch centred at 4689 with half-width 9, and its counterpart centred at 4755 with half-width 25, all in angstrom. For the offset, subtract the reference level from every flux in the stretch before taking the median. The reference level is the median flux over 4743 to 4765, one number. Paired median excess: 0.3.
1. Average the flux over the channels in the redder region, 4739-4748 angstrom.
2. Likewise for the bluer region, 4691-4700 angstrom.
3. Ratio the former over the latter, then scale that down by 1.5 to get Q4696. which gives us 0.699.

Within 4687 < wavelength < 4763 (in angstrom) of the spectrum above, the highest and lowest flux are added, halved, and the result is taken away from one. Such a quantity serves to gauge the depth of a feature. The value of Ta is -13.4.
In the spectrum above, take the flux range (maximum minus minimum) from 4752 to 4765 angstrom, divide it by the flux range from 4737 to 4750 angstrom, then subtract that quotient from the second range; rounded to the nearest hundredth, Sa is 2.36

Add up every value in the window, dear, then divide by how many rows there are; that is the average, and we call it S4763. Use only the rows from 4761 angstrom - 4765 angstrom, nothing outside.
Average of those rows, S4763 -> 14.9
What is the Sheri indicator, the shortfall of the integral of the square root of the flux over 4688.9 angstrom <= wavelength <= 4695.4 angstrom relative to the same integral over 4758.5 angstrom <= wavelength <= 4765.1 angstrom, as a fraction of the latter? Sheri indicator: 0.021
